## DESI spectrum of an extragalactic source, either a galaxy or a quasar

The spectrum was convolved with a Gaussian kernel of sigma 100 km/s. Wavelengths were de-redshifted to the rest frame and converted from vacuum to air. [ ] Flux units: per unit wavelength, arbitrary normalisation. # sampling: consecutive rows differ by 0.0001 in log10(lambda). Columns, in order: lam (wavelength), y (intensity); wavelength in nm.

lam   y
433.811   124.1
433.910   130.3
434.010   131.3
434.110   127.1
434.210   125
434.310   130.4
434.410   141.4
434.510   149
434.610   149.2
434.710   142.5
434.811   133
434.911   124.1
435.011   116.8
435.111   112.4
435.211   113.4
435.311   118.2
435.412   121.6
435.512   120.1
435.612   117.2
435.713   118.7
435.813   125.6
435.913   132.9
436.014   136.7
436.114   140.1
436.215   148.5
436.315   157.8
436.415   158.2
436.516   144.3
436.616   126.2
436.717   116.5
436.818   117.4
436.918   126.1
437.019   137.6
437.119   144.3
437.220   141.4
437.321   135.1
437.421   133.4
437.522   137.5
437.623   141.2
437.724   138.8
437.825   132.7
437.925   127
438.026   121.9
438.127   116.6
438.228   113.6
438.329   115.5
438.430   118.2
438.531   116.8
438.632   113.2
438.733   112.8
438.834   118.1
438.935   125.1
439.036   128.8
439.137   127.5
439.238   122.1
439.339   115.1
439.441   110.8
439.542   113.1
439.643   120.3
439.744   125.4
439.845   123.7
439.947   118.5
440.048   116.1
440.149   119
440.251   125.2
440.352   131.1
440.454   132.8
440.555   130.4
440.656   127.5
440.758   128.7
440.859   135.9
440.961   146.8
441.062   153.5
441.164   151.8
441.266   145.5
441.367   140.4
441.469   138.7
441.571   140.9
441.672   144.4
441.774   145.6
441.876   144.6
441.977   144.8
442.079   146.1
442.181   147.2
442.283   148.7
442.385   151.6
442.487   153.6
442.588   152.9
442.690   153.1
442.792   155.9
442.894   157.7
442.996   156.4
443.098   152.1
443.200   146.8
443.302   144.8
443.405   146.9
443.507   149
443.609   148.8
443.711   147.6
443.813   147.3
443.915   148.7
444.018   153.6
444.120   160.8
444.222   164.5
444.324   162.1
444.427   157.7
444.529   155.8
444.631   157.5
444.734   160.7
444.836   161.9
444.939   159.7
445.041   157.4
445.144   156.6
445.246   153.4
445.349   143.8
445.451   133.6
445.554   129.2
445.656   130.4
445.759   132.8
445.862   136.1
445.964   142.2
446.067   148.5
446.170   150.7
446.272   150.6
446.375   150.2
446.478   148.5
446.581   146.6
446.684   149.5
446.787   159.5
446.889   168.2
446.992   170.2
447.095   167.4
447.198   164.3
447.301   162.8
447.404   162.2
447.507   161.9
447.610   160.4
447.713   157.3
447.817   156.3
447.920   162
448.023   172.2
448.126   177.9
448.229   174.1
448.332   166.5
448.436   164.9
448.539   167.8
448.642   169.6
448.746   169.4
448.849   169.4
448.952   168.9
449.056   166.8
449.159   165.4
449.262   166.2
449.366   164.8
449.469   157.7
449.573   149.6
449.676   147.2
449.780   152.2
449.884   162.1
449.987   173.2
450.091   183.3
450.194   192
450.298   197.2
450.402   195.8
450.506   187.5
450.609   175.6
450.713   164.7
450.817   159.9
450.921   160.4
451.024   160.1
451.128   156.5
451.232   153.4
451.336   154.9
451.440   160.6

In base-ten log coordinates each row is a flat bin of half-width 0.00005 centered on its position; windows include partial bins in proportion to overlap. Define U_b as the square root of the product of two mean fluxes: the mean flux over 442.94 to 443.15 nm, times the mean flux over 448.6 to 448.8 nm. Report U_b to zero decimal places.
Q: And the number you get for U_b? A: 162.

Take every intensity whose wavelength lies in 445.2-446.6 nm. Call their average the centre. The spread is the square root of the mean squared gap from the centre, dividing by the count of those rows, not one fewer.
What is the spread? 8.2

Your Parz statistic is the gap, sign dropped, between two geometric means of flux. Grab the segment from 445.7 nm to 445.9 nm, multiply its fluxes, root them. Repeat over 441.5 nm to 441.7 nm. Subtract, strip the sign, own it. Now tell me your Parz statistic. 8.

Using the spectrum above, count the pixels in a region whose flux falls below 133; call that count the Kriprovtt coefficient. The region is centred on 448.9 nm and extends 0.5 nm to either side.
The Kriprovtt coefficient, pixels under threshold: 0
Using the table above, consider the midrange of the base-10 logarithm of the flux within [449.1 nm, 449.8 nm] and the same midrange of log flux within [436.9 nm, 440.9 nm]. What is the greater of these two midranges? 2.19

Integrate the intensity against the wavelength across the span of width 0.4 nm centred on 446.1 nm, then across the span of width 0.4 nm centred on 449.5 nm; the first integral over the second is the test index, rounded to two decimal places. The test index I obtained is 0.95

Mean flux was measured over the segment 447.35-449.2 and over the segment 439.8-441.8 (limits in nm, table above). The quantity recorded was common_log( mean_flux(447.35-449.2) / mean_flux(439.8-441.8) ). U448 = 0.091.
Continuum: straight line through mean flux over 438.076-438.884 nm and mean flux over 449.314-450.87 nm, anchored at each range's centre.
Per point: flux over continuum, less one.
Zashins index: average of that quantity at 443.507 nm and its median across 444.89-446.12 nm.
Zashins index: 0.01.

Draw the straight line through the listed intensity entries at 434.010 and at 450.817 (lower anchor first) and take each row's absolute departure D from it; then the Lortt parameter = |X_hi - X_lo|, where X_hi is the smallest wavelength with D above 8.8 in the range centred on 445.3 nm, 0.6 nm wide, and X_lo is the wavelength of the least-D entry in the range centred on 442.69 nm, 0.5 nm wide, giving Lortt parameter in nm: 2.86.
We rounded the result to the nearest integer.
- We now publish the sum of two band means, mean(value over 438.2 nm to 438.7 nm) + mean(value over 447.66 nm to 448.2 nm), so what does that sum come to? 281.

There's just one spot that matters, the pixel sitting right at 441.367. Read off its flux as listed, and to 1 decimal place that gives 140.4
